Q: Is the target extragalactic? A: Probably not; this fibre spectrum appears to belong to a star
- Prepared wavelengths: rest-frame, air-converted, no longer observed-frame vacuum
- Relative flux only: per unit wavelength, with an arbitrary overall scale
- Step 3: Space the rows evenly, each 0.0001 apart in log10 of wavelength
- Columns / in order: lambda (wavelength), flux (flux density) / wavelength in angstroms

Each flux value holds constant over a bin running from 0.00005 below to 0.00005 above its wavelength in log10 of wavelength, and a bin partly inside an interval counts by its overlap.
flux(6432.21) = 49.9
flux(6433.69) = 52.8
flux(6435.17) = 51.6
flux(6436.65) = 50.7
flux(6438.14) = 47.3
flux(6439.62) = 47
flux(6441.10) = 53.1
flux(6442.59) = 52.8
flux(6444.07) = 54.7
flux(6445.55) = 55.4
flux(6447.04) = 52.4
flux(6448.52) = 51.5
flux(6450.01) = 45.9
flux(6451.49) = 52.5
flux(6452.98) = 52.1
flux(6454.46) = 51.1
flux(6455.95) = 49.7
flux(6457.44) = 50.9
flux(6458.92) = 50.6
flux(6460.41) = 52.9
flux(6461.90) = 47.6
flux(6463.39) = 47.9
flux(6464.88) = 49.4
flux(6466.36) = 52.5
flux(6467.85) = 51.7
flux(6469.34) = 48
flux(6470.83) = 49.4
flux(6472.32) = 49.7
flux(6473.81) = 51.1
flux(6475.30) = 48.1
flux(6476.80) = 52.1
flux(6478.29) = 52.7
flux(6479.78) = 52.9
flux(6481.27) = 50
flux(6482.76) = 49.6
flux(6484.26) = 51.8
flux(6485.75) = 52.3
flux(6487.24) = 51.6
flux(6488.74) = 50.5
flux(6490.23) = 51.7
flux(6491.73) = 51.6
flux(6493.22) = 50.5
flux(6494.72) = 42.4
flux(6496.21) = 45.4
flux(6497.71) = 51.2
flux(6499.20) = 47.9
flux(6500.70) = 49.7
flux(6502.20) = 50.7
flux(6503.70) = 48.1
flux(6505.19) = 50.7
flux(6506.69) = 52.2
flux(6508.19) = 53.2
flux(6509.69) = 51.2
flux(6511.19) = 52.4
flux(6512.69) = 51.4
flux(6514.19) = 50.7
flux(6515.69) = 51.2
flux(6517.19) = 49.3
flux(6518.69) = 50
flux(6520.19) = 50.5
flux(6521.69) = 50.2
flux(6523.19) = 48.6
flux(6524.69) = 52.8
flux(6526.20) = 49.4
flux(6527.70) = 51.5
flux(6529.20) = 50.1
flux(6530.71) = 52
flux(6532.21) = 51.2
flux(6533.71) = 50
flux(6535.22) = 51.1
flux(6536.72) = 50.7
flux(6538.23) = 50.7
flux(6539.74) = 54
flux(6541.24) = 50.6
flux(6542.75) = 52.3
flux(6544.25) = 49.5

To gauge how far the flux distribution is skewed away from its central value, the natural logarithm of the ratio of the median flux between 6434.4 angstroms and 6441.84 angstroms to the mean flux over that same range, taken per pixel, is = 0.015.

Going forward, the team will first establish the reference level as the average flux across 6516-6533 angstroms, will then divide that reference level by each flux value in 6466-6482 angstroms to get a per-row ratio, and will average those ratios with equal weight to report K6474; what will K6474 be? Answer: 1.00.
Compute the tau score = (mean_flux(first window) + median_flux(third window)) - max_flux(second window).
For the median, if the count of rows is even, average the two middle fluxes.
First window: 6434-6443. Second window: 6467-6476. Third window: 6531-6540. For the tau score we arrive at 49.6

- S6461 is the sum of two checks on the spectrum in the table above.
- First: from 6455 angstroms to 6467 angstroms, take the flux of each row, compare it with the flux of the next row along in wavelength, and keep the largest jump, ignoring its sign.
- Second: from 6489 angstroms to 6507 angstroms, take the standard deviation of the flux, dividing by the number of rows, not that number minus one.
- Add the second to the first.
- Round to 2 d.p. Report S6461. 8.11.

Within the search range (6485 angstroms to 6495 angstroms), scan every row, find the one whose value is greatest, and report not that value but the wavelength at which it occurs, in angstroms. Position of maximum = 6485.75 angstroms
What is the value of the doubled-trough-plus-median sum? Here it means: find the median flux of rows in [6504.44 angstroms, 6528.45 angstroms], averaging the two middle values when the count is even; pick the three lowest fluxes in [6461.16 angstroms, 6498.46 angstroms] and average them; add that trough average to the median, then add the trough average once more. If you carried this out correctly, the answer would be 141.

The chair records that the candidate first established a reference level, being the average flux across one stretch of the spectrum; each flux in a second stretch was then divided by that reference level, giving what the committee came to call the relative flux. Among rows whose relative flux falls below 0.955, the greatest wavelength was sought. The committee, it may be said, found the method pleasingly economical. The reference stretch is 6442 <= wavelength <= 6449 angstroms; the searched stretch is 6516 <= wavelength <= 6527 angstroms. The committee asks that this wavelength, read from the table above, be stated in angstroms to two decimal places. 6526.20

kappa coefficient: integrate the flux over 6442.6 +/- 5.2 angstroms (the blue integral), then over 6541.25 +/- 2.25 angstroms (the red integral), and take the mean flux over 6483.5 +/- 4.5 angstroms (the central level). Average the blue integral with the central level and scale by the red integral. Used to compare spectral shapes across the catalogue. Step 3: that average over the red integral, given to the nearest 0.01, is 1.25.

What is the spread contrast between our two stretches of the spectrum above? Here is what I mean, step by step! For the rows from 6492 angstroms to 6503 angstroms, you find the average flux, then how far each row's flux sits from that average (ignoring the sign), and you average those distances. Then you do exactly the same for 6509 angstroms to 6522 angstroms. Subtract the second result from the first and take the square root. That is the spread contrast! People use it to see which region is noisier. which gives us 1.38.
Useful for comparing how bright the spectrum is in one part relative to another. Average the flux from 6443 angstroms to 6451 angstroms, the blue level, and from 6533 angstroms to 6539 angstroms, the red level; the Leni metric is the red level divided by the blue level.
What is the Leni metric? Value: 0.97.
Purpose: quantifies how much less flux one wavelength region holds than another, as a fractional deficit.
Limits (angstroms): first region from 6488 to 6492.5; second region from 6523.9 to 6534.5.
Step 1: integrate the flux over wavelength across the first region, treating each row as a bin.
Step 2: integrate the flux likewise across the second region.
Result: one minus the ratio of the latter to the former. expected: -1.34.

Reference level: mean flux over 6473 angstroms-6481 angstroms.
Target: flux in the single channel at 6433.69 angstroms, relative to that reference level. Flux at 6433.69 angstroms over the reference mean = 1.03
